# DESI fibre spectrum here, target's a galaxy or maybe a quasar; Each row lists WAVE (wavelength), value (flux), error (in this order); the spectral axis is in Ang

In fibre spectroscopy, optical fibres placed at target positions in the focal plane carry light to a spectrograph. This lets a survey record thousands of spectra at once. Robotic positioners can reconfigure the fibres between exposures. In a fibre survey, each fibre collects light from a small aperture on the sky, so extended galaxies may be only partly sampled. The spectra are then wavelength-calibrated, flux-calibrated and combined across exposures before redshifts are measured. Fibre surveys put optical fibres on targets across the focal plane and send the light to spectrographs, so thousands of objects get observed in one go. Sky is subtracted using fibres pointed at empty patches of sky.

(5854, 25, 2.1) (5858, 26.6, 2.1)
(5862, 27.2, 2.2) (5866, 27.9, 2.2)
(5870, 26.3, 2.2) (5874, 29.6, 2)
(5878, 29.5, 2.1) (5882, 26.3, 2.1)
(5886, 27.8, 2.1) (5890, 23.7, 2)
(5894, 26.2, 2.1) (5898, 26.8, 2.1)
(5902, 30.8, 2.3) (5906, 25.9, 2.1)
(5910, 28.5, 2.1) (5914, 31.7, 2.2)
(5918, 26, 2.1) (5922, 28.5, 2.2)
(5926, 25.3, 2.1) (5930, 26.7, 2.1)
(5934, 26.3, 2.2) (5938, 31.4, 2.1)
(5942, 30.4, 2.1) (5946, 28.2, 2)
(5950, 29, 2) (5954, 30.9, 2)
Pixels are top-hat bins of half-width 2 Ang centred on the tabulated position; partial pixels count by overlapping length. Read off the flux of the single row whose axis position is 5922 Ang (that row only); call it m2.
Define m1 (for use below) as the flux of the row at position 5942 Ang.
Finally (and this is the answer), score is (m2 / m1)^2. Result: 0.88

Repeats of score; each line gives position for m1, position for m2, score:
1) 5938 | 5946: 0.81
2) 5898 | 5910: 1.13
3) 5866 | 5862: 0.95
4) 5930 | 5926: 0.90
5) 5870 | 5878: 1.26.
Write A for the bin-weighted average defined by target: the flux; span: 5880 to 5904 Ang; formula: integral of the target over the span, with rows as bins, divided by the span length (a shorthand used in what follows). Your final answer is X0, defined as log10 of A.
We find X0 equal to 1.430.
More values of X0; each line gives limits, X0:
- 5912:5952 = 1.453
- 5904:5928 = 1.442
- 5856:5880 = 1.445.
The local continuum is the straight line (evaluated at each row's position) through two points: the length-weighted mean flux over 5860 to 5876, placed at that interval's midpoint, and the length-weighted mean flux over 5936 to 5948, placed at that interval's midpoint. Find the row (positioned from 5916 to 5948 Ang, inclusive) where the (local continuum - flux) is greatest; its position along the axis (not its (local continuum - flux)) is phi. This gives 5926 Ang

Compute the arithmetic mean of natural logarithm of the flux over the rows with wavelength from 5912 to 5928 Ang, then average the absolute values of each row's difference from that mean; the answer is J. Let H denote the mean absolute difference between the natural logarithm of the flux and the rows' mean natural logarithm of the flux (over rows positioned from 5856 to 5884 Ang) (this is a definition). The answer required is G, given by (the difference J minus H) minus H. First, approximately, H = 0.042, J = 0.079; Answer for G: -0.01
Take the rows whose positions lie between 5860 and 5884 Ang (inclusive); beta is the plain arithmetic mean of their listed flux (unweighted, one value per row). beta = 27.8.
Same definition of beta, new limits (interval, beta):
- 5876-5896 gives 26.7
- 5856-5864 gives 26.9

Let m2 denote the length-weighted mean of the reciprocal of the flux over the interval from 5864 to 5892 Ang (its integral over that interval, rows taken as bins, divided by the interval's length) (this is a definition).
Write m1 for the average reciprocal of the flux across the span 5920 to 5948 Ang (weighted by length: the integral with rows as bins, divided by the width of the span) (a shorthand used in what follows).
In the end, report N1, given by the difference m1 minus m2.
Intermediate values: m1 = 0.0358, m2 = 0.0368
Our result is -0.001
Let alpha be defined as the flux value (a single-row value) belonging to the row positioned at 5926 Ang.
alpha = 25.3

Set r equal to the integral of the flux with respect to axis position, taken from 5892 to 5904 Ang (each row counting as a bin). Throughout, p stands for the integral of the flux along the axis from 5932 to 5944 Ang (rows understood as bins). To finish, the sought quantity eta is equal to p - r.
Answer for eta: 17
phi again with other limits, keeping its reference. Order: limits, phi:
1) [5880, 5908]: 5890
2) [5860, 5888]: 5882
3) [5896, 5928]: 5926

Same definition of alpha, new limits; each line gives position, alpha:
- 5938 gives 31.4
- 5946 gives 28.2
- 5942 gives 30.4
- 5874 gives 29.6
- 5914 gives 31.7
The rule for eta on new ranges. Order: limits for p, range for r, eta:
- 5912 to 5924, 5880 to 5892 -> 34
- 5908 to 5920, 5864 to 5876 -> 10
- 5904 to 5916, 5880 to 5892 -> 33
